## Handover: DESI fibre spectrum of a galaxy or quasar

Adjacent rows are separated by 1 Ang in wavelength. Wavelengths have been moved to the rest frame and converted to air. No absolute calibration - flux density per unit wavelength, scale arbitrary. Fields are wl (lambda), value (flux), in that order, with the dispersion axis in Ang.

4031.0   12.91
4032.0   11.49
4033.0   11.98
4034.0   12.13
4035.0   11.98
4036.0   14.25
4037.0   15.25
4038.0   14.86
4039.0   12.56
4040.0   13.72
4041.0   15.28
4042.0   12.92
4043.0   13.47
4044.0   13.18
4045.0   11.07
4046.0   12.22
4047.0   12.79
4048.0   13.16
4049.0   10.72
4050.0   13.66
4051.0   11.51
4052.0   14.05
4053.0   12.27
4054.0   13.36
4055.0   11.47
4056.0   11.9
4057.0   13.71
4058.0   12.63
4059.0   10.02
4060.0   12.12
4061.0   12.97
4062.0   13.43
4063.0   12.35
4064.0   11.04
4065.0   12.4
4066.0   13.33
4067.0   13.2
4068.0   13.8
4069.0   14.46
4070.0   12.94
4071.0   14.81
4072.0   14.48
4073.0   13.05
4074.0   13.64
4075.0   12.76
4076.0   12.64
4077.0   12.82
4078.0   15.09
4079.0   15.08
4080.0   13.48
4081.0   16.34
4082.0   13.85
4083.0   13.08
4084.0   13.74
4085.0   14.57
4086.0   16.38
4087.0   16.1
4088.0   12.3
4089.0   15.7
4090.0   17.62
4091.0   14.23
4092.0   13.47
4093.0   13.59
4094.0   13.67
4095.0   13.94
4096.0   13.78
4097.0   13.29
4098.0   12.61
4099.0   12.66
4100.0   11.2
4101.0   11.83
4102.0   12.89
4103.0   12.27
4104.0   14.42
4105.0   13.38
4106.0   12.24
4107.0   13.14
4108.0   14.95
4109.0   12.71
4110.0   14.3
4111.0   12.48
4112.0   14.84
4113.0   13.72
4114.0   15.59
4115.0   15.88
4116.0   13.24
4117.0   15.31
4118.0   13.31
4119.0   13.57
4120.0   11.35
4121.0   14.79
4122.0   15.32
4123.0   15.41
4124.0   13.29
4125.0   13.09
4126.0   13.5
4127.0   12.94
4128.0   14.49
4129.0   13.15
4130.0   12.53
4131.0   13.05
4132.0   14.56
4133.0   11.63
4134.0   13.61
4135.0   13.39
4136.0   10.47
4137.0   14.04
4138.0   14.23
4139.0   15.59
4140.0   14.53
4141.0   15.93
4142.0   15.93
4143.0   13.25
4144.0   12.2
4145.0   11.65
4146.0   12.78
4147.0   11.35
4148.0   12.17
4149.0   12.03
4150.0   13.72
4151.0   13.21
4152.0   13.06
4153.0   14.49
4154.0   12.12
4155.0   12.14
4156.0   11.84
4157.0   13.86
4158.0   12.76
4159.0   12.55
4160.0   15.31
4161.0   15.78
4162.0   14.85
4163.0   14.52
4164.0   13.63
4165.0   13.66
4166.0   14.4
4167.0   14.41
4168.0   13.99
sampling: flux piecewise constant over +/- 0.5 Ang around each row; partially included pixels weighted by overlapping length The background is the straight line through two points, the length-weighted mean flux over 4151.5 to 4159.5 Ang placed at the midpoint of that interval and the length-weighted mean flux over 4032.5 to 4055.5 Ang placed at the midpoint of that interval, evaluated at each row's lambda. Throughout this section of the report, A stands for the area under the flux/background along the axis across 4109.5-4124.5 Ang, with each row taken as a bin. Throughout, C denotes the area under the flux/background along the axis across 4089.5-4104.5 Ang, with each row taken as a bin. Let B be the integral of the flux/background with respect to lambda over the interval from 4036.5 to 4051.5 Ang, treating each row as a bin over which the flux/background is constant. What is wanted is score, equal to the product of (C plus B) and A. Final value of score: 507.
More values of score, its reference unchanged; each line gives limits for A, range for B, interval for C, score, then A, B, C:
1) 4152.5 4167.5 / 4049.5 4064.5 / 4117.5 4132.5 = 486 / 16.1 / 14.4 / 15.9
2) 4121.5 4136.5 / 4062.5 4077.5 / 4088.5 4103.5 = 483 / 15.6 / 15.3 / 15.7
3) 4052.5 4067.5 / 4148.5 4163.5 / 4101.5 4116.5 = 457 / 14.4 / 15.7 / 16.0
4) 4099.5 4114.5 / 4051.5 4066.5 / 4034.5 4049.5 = 461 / 15.5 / 14.5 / 15.2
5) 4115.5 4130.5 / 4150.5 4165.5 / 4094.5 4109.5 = 494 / 15.9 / 15.9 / 15.1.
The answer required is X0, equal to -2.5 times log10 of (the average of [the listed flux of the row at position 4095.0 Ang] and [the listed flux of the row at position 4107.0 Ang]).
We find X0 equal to -2.83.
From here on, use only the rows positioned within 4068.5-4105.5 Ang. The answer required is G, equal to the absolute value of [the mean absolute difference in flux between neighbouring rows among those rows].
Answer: 1.2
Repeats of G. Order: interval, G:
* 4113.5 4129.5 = 1.3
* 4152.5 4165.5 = 1.0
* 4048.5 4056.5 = 1.8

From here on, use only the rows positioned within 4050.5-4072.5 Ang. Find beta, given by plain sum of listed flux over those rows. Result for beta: 282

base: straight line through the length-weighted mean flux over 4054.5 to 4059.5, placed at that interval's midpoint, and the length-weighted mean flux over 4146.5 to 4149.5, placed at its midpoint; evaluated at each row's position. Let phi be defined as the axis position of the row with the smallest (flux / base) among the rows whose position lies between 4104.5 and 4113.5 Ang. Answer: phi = 4106.0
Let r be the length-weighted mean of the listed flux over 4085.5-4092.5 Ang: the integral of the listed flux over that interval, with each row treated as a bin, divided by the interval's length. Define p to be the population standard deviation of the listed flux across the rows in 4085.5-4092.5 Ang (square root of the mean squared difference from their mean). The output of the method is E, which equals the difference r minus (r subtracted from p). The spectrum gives 29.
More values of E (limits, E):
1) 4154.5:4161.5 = 25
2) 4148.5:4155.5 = 25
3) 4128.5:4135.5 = 25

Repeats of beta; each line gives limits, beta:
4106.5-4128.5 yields 307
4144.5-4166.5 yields 292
